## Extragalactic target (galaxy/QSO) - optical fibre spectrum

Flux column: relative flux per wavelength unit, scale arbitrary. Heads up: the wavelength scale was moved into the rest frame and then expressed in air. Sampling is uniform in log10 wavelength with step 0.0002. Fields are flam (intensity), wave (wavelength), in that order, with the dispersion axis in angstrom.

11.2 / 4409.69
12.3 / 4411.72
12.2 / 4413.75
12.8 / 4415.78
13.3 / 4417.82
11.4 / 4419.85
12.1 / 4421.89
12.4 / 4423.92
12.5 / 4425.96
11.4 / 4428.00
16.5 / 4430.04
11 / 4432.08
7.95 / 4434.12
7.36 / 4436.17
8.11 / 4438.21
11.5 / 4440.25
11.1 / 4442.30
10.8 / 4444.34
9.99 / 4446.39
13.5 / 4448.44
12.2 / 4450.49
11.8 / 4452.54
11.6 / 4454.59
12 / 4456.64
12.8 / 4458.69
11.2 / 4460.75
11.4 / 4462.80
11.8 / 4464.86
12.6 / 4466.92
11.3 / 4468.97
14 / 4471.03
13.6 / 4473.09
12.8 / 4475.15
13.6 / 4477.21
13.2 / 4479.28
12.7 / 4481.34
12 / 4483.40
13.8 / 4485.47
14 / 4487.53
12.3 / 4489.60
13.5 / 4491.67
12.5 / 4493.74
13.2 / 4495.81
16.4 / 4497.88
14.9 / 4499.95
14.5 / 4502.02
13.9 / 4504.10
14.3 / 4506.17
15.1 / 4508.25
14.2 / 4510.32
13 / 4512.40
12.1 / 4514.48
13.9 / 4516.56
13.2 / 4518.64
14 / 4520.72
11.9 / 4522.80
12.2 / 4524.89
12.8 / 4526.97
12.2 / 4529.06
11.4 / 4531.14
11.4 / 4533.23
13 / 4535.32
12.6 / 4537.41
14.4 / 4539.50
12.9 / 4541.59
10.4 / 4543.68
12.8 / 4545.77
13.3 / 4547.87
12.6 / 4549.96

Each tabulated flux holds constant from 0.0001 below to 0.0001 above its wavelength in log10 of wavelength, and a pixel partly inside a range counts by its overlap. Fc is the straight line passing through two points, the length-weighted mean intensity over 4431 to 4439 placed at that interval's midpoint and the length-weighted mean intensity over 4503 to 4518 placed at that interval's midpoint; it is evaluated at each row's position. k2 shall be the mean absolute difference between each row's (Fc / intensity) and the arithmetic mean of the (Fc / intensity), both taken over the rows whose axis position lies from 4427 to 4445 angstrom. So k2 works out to 0.168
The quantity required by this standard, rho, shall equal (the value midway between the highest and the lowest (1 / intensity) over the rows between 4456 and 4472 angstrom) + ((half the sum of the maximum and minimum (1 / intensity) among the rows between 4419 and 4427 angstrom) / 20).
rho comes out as 0.085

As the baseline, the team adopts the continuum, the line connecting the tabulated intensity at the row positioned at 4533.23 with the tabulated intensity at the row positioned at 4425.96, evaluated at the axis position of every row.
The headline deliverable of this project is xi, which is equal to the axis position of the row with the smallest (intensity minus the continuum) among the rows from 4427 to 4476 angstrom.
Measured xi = 4436.17 angstrom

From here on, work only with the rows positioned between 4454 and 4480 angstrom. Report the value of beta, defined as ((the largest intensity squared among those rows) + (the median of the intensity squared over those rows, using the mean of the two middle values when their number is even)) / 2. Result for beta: 177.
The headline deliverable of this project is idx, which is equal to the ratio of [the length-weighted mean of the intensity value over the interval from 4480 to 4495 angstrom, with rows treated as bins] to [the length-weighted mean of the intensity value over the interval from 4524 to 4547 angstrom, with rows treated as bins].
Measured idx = 1.05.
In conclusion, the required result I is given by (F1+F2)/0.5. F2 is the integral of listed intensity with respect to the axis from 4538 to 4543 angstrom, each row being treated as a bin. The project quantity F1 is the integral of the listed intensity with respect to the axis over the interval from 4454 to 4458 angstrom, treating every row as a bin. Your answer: 229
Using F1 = 48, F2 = 67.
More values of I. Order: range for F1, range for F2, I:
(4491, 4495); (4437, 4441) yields 180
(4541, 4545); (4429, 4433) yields 203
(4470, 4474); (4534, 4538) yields 212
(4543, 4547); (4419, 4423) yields 189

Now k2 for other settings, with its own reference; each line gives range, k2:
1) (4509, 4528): 0.076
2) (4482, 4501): 0.063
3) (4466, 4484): 0.051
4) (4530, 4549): 0.088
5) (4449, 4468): 0.039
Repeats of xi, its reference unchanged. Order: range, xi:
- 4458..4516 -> 4460.75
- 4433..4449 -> 4436.17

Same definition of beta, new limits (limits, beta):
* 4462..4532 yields 222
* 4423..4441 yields 201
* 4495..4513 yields 237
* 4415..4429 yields 165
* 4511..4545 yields 184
